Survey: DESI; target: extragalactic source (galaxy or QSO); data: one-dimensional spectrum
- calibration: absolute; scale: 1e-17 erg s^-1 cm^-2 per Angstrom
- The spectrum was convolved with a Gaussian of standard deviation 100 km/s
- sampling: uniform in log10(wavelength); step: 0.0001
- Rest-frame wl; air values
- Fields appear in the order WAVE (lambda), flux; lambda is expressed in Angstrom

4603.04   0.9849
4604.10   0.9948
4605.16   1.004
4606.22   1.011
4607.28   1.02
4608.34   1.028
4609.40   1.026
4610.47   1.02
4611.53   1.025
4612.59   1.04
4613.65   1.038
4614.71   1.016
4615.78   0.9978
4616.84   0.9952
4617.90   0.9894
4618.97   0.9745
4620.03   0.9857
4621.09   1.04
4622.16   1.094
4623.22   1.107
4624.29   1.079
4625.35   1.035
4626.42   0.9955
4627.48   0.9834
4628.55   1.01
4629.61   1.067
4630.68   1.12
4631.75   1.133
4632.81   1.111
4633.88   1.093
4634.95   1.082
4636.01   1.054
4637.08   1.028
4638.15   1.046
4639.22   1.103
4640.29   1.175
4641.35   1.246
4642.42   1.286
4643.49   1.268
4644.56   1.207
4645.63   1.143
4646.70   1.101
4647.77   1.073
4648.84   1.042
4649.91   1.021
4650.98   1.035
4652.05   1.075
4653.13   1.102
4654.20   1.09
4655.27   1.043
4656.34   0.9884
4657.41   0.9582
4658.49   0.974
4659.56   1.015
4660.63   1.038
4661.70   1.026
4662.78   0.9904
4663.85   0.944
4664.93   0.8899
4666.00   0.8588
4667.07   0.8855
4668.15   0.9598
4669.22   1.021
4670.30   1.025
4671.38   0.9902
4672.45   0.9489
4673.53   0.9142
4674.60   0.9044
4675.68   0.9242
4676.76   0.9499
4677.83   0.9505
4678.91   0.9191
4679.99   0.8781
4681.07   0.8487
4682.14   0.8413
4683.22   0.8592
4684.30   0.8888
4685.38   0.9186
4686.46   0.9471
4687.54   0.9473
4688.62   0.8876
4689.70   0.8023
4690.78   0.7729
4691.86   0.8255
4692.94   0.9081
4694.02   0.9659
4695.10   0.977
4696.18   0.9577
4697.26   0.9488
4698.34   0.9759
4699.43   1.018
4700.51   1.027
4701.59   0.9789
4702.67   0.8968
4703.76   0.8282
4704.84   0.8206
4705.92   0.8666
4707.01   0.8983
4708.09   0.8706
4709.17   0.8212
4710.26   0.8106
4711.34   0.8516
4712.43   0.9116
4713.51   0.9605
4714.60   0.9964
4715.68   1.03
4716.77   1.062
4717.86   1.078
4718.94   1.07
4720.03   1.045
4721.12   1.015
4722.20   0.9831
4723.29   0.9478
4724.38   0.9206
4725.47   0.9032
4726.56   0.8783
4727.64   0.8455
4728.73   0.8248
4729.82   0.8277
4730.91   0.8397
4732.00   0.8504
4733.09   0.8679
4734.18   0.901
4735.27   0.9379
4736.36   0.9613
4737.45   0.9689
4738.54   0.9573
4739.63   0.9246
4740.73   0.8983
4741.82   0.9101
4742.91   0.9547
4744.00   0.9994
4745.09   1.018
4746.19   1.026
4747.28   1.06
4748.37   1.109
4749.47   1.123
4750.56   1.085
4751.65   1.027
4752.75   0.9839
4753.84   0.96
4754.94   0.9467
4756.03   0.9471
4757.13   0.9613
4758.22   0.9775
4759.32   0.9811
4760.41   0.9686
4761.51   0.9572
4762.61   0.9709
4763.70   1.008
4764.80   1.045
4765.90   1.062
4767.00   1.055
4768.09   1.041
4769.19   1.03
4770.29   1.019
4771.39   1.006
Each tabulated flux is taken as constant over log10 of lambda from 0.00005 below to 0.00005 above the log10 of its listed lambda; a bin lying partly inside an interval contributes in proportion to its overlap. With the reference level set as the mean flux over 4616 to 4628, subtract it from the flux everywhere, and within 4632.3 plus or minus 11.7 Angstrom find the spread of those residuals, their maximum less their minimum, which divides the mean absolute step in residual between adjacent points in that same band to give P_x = 0.113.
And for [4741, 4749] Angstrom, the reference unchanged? 0.167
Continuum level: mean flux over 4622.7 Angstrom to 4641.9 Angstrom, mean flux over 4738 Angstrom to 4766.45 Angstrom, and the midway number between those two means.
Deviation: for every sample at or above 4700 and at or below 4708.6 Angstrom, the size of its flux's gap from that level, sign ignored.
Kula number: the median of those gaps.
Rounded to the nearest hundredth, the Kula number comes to 0.15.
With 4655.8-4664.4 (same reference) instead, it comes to 0.05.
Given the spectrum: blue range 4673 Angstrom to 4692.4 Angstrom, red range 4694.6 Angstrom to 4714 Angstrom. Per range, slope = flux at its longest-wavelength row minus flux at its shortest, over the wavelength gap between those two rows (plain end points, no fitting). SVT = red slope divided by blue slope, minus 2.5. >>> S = -2.3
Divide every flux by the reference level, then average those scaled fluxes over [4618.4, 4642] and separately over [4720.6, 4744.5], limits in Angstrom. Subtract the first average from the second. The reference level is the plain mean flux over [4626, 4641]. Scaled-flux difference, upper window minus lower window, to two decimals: -0.15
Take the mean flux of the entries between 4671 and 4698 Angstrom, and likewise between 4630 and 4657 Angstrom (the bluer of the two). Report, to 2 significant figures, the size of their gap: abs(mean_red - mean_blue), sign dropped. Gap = 0.20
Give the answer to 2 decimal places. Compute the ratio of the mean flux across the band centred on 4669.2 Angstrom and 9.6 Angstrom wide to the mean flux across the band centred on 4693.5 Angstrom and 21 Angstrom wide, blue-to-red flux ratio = 1.03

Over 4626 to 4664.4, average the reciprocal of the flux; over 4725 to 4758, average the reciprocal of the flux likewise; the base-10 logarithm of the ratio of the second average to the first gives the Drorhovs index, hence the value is 0.05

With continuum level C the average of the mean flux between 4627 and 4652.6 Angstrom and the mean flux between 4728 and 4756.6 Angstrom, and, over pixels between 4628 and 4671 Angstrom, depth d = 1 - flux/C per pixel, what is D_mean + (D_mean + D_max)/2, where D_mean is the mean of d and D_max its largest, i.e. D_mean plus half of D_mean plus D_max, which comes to 0.04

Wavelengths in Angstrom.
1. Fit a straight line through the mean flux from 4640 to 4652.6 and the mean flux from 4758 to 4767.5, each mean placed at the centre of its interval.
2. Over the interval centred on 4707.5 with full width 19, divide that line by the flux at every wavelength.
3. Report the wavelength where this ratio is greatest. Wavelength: 4710.26 Angstrom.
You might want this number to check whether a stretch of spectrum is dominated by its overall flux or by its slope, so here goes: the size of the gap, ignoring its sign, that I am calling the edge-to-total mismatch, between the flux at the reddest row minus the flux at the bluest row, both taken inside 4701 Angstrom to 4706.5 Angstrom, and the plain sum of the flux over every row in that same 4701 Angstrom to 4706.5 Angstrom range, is 4.50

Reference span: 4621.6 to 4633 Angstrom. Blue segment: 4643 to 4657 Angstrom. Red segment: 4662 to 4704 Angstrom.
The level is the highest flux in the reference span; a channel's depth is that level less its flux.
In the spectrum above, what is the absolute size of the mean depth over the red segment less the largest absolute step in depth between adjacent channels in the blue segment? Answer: 0.15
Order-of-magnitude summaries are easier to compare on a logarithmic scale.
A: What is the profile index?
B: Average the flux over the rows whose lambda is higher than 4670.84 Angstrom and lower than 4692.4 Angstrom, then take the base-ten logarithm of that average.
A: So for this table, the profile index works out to -0.05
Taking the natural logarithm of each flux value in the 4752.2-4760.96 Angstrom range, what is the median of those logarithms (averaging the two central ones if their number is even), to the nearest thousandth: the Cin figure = -0.036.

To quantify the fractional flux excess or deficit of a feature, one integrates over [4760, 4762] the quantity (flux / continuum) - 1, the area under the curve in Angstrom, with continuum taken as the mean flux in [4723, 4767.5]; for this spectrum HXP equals 0.00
